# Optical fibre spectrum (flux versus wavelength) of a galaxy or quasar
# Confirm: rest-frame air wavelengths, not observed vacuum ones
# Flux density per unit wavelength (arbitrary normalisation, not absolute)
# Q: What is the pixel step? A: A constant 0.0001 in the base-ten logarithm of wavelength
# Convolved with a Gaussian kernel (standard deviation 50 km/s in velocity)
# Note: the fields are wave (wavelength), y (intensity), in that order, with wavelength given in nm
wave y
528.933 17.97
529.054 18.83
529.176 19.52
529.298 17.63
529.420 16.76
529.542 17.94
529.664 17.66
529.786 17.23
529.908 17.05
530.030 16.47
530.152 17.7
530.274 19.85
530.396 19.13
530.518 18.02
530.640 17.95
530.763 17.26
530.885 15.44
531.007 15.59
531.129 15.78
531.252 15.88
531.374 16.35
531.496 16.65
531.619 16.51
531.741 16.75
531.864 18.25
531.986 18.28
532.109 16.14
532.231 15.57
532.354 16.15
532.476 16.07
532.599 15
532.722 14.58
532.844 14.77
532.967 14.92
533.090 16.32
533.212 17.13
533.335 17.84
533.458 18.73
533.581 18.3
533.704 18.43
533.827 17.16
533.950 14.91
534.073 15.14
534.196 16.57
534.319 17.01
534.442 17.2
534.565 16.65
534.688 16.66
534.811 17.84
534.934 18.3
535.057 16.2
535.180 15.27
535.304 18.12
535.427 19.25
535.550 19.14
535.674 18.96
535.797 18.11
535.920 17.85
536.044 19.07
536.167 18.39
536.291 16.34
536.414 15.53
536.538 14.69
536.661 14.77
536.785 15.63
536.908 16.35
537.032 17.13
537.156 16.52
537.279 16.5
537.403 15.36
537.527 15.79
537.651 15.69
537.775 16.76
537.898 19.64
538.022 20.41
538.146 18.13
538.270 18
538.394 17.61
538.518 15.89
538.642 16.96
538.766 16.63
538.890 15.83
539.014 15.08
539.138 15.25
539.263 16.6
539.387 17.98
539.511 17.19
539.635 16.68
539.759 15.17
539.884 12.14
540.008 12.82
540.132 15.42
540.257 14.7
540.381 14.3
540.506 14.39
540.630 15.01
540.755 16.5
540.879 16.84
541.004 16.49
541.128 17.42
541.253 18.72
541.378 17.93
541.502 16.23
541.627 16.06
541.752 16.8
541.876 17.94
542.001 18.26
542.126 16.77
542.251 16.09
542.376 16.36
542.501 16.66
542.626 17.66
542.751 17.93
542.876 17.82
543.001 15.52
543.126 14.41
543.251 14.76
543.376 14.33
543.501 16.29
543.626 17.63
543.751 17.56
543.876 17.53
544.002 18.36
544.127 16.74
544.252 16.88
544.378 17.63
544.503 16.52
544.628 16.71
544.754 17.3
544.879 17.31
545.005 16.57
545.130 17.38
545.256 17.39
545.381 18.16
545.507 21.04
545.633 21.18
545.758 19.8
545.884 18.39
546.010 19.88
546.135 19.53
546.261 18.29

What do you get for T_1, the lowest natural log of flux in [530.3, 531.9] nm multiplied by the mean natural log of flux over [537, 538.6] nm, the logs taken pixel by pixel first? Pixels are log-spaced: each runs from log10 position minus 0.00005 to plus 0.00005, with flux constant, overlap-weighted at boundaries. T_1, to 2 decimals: 7.77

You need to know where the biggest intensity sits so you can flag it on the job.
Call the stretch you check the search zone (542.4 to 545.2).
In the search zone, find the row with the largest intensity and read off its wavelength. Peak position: 544.002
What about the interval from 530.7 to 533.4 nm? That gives 531.986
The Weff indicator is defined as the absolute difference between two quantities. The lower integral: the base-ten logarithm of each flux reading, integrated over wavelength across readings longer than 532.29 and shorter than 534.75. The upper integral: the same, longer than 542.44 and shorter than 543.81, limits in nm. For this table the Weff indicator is 1.3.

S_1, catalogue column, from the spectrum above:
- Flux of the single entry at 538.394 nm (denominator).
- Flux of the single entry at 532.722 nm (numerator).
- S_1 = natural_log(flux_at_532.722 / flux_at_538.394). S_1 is -0.19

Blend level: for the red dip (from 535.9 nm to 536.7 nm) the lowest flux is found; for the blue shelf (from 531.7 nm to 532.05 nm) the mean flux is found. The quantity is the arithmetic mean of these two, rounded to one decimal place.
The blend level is 16.2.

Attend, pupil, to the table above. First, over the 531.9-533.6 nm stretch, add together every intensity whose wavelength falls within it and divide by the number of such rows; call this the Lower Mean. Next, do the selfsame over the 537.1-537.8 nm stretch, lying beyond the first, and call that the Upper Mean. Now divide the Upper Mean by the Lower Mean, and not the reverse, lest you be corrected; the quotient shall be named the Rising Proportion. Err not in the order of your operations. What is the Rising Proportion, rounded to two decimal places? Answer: 0.98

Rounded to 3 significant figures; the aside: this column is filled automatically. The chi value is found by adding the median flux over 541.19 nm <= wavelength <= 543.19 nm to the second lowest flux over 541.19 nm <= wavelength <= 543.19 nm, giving 32.3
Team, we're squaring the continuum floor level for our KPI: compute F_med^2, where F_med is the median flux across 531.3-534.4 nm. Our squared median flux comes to 273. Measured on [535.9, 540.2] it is 272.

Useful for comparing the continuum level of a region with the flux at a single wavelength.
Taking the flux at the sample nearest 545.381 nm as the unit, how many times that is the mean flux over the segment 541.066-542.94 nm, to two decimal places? 0.95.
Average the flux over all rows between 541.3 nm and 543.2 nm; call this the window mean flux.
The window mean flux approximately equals 16.8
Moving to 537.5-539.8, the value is 16.9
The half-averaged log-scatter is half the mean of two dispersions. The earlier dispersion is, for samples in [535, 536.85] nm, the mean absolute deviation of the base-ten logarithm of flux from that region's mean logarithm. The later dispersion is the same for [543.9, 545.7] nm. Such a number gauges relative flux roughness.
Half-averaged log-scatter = 0.016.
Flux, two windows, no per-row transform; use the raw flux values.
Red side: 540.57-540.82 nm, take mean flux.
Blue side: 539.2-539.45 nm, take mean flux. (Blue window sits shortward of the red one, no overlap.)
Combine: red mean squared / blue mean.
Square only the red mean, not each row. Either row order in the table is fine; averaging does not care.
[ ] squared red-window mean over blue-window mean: 14.4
